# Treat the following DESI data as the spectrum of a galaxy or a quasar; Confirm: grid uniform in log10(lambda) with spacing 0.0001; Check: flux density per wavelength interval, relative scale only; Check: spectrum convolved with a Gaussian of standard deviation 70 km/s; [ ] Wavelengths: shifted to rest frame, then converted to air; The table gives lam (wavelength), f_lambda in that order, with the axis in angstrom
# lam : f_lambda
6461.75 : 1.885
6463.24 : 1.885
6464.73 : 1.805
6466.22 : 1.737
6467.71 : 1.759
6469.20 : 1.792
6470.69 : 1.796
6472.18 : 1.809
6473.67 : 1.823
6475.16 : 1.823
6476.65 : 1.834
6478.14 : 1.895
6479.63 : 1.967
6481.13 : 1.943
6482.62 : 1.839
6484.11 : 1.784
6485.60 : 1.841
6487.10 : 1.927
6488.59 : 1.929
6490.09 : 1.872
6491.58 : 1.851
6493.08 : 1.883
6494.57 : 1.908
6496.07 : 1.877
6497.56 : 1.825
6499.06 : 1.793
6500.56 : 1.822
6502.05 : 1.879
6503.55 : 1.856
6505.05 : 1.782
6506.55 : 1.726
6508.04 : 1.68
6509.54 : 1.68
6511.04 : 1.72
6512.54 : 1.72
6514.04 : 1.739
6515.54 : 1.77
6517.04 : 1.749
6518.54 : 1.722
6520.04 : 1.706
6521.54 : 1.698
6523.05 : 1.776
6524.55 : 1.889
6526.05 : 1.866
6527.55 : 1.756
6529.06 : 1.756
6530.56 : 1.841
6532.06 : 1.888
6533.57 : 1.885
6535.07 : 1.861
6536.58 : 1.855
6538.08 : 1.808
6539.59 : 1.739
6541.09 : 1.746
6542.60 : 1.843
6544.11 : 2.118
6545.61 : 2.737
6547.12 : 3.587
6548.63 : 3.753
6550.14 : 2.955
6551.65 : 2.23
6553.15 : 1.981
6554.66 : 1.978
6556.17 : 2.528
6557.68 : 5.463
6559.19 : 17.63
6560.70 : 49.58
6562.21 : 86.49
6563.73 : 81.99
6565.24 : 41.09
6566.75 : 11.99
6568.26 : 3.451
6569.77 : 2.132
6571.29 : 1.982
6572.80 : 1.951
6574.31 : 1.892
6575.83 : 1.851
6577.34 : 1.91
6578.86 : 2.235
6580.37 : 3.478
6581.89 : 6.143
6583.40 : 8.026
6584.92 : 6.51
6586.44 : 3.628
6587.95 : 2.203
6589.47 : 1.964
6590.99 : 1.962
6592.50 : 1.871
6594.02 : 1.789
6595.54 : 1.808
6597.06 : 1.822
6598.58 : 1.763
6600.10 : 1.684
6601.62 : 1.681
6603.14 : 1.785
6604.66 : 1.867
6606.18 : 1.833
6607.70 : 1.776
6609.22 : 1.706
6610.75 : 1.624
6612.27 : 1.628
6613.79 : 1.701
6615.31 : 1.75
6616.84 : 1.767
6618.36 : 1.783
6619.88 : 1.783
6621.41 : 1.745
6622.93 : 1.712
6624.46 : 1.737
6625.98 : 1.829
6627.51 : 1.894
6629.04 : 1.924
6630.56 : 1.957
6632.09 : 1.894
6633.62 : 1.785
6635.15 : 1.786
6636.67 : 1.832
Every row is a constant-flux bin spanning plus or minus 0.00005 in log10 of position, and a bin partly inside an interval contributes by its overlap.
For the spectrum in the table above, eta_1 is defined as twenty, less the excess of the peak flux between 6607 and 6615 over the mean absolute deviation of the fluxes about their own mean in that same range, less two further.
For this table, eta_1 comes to 16.3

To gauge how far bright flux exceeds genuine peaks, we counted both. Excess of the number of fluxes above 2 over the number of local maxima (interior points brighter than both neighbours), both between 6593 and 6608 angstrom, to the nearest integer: -2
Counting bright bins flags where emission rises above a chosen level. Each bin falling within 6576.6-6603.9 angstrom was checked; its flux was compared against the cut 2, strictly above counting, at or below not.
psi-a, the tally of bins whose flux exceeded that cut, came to 7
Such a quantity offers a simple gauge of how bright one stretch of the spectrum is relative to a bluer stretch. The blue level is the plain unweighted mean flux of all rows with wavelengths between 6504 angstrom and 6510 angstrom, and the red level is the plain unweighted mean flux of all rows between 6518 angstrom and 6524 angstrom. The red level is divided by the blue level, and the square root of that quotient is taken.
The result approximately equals 1.00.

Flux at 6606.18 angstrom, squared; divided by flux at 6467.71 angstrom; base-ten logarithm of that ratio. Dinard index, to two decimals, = 0.28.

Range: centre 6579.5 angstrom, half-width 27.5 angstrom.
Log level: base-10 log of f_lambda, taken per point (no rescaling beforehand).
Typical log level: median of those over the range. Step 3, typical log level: 0.297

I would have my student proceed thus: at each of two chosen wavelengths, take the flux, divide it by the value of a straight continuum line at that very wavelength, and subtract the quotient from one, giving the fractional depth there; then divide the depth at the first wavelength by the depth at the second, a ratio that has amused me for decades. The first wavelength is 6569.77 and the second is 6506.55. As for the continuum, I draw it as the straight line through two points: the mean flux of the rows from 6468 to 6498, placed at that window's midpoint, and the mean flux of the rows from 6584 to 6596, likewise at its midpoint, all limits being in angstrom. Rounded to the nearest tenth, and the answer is 1.1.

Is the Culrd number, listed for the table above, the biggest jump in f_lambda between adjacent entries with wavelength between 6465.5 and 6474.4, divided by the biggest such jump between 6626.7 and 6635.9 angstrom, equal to 0.30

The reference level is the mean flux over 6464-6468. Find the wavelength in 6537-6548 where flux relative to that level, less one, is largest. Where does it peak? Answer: 6547.12 angstrom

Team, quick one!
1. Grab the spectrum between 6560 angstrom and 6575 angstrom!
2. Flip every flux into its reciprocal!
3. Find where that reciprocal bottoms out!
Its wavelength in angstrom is 6562.21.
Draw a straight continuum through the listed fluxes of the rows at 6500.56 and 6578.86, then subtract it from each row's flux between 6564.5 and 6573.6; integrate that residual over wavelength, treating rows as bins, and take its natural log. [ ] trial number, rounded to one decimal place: 4.3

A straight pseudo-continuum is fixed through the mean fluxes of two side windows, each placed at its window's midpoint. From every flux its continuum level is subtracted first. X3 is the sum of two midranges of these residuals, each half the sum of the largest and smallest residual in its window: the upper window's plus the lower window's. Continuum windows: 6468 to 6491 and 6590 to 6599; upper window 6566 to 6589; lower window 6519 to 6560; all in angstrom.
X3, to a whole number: 13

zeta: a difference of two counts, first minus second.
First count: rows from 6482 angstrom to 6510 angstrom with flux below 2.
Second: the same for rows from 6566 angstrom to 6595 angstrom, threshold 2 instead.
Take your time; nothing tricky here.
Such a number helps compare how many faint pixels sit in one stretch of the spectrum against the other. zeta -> 10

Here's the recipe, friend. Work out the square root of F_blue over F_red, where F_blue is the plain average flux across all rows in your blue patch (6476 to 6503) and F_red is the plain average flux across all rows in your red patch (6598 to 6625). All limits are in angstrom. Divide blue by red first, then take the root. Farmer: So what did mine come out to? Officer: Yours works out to 1.0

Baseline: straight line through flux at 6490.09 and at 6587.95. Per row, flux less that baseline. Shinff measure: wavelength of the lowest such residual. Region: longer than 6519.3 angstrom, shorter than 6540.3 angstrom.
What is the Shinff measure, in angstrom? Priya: 6539.59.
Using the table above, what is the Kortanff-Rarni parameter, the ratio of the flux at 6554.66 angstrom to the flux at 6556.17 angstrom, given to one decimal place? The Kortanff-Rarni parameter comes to 0.8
